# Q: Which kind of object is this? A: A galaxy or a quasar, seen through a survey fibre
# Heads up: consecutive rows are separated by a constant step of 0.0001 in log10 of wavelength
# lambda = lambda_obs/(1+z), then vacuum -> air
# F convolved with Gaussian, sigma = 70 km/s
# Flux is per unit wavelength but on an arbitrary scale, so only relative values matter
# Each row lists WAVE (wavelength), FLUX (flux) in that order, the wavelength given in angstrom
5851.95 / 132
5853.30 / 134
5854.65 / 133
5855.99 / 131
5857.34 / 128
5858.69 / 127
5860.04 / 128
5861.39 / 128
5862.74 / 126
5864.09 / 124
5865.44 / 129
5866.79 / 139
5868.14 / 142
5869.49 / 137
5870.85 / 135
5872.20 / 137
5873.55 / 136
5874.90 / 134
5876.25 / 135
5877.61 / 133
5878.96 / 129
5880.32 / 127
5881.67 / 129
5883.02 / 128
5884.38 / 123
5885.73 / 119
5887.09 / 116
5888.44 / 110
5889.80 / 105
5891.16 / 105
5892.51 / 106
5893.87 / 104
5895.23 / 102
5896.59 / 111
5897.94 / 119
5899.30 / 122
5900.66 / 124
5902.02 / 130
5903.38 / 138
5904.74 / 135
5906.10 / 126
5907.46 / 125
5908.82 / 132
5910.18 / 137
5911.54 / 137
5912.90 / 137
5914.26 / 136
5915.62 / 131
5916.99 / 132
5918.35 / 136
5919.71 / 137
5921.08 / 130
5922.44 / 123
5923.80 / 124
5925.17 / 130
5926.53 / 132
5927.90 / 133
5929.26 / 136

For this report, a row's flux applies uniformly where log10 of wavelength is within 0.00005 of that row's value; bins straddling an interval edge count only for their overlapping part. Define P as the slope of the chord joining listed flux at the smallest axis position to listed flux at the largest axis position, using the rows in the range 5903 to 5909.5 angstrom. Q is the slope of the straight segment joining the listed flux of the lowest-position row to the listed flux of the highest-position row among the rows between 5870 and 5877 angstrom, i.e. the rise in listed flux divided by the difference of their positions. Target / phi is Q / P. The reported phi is 0.0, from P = -1.1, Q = 0.0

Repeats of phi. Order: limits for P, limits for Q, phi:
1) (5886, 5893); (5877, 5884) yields 0.5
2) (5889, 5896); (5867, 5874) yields 2.0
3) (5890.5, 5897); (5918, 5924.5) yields -2.0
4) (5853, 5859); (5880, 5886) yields 1.1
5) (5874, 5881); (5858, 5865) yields 0.4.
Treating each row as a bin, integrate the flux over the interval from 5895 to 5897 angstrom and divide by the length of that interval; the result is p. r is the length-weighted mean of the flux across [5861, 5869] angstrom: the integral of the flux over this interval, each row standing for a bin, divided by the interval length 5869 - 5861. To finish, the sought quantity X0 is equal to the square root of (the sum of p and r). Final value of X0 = 15.4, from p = 107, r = 132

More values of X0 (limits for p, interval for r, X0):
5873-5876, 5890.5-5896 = 15.5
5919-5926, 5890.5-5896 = 15.3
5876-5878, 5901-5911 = 16.3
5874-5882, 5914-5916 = 16.3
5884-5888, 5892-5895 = 14.9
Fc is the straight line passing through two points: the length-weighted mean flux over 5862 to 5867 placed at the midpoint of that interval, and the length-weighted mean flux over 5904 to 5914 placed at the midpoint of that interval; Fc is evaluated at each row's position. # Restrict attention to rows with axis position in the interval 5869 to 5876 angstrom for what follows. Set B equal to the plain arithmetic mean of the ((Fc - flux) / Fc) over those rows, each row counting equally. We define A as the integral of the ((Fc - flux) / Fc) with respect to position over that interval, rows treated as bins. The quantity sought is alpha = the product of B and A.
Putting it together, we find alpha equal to 0.017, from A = -0.34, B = -0.05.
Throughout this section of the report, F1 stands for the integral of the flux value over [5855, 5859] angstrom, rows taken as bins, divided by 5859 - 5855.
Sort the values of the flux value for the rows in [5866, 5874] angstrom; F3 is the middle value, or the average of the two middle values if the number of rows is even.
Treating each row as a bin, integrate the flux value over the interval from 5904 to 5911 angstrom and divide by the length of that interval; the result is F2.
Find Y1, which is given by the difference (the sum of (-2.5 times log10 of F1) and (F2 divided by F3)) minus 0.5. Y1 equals -4.82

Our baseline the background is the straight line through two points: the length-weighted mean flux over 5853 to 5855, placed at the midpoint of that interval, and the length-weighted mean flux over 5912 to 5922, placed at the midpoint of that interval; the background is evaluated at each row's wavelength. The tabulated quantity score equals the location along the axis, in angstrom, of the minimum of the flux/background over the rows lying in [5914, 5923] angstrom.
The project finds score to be 5922.44 angstrom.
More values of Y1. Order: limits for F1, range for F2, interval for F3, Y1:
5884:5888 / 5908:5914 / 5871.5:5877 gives -4.69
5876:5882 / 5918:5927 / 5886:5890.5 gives -4.60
